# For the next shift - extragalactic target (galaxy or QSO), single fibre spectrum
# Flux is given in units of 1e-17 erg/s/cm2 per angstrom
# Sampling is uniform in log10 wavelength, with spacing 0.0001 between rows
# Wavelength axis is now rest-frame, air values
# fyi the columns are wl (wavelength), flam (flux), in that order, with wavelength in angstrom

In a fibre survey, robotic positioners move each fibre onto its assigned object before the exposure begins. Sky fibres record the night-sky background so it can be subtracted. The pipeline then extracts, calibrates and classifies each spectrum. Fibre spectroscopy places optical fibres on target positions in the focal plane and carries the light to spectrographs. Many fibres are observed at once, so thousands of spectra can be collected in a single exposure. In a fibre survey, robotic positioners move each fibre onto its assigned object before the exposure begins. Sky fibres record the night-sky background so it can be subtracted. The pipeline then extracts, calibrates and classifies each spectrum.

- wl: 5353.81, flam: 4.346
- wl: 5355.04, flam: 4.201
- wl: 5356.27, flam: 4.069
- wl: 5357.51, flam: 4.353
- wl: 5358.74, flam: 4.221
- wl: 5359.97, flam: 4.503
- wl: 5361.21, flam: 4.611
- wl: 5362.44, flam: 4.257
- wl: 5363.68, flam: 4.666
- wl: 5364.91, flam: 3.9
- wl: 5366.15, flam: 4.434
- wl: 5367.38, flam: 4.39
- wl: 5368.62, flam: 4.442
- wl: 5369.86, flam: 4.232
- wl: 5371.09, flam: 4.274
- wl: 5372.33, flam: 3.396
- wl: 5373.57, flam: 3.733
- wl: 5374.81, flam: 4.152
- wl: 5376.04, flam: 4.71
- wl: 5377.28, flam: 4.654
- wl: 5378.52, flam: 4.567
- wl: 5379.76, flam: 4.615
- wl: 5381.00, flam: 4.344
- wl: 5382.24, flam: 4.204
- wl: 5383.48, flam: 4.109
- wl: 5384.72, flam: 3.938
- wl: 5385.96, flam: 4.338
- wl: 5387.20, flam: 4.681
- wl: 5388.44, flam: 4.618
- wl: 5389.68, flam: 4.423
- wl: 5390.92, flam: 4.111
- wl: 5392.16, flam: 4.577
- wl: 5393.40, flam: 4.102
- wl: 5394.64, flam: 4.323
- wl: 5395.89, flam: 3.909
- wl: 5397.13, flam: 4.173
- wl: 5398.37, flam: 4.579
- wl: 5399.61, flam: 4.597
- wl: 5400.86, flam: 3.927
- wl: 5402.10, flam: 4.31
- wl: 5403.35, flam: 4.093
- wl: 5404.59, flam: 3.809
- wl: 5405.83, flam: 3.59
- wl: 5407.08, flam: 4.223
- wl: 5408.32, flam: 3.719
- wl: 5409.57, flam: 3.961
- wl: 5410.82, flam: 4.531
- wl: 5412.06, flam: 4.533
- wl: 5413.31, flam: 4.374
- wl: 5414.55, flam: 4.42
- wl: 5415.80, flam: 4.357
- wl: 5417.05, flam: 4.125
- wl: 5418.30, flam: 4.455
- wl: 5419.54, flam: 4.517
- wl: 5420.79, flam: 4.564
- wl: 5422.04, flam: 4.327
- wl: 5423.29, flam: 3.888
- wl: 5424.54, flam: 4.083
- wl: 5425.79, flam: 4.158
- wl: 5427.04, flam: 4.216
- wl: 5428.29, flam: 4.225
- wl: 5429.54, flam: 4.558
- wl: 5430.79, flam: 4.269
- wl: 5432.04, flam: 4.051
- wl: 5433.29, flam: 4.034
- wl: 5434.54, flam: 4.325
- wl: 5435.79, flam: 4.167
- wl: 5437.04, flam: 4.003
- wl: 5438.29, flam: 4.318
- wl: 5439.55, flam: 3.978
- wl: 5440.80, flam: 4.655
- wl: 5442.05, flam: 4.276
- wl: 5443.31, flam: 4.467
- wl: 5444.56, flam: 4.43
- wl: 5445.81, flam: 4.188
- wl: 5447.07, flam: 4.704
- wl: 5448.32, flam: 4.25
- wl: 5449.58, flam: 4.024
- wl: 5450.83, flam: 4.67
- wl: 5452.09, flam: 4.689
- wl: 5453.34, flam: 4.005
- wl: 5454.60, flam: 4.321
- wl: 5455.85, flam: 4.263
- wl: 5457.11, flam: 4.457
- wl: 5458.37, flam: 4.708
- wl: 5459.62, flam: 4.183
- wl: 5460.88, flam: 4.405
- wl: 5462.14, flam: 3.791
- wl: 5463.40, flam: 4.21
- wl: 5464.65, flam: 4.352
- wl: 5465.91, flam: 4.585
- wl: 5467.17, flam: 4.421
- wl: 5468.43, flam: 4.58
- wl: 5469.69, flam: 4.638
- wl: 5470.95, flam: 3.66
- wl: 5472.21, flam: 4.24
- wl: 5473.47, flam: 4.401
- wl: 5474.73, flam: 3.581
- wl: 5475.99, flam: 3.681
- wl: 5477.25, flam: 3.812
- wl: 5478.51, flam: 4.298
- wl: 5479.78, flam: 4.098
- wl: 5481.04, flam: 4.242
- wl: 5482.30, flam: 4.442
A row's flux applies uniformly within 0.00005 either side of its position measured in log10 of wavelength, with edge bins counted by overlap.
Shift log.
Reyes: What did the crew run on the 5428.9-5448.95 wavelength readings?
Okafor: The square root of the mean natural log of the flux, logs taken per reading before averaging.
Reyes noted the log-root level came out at 1.21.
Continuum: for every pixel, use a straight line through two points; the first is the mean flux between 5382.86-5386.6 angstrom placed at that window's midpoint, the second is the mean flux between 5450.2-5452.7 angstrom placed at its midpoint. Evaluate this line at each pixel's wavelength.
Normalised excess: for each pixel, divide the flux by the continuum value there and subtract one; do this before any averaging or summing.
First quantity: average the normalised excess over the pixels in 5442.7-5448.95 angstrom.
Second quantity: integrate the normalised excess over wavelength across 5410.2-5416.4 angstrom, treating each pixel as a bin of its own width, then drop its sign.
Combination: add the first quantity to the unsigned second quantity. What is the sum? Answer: 0.06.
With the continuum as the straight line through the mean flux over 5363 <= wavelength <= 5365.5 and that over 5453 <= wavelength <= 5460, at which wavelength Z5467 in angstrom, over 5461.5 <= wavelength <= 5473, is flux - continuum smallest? 5470.95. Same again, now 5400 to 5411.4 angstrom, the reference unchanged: 5405.83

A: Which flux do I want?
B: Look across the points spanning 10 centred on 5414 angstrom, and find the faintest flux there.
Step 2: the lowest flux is 3.961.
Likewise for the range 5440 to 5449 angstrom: 4.188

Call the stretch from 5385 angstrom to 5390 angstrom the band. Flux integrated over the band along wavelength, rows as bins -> 22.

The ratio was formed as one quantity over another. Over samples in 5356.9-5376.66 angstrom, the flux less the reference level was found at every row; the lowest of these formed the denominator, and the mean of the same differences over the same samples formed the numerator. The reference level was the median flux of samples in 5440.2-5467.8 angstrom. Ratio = 0.11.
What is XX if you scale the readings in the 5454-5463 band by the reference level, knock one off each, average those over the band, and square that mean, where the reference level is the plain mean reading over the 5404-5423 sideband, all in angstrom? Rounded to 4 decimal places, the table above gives 0.0003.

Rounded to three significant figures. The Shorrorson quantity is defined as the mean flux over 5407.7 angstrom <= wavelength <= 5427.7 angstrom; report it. 4.26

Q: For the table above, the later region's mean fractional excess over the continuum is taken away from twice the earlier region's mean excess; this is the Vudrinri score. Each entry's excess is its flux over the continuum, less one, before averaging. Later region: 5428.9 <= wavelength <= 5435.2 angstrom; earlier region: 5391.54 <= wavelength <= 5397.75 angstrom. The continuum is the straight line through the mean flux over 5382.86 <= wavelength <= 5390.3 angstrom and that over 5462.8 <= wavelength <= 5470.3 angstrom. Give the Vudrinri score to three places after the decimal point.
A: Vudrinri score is -0.029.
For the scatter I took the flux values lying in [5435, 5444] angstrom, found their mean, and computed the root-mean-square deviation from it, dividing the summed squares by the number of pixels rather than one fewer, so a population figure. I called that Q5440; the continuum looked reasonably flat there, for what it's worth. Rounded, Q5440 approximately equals 0.23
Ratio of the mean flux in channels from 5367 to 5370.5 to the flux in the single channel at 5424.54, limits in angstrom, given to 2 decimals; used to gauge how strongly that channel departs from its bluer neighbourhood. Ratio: 1.07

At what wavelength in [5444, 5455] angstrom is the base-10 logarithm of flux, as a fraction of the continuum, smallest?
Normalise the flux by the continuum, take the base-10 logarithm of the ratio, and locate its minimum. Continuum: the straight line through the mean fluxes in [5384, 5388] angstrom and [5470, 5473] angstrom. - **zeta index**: 5453.34 angstrom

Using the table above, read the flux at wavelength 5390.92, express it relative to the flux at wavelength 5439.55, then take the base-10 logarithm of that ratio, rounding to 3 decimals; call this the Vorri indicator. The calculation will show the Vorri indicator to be 0.014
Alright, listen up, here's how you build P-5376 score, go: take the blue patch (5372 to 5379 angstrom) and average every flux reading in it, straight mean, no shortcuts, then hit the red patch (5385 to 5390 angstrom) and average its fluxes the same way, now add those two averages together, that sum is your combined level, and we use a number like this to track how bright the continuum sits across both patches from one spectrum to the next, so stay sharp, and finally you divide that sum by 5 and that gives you 1.74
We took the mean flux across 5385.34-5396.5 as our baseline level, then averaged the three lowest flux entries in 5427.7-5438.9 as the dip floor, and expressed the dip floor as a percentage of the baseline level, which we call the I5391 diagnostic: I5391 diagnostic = 92.8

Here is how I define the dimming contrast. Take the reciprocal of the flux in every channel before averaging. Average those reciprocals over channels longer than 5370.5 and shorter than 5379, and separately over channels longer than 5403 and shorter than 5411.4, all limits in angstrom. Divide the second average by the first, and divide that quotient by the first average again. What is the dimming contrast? 4.36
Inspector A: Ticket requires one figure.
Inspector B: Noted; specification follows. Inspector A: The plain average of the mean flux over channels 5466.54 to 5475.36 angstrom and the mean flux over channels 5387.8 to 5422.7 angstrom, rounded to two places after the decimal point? 4.24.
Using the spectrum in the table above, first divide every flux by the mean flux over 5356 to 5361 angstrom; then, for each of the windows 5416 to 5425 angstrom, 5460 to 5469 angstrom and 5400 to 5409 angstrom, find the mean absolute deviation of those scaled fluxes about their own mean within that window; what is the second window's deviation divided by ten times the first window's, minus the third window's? 0.039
